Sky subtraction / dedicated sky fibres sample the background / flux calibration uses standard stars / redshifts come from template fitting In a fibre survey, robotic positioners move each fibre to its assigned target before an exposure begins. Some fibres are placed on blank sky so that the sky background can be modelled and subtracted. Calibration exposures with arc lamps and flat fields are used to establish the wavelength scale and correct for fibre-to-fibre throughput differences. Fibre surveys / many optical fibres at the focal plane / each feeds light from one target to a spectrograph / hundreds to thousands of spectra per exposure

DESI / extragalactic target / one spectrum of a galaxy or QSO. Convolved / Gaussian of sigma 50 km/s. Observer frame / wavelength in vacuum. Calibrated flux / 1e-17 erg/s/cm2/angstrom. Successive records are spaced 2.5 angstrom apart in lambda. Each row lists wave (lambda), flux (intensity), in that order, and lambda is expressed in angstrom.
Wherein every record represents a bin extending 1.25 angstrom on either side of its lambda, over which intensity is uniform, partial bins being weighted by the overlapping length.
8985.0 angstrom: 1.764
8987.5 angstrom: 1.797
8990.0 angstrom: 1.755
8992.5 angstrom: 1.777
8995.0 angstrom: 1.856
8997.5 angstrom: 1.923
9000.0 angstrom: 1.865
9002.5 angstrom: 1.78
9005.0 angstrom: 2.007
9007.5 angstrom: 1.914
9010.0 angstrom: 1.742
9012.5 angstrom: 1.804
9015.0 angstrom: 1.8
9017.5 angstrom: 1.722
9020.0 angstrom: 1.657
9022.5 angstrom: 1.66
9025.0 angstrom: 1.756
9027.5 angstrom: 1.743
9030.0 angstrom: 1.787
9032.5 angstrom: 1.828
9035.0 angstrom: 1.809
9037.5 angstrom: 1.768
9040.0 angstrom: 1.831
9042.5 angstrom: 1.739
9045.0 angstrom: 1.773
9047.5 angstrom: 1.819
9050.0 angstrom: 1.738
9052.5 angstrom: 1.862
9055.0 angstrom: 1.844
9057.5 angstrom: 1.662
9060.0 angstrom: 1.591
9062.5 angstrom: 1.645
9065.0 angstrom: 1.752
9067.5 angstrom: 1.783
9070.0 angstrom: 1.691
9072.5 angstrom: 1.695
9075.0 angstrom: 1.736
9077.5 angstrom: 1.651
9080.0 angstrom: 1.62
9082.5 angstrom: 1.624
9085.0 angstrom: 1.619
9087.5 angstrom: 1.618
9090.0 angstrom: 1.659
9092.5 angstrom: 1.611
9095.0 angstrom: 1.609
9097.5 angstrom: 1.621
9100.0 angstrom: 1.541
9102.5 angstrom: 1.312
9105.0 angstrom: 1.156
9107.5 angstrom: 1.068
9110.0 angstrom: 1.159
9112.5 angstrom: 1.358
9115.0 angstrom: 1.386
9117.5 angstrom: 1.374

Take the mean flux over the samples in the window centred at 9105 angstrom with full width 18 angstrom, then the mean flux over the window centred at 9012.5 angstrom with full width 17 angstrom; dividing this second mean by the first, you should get 1.37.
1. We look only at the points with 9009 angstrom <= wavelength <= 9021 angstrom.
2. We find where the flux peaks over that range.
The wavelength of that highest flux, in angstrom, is 9012.5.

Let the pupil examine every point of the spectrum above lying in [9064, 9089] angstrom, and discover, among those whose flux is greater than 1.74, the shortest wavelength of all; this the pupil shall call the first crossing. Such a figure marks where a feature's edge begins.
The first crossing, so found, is 9065.0 angstrom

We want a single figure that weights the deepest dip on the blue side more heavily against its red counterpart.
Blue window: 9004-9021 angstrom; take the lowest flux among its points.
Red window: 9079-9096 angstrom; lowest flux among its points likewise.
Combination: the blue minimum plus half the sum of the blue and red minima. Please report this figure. 3.29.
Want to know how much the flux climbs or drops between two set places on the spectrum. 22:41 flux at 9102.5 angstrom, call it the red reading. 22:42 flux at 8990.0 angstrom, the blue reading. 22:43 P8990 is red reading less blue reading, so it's -0.44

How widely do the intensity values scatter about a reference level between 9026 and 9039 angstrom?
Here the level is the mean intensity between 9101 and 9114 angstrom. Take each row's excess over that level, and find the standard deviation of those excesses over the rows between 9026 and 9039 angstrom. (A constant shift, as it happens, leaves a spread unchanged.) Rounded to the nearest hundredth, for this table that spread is 0.03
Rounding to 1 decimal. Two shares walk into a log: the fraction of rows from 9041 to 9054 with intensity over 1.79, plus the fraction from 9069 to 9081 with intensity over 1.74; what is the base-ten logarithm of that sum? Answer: -0.4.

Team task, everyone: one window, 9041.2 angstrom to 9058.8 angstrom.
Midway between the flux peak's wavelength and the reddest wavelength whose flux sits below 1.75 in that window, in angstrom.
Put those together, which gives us 9055.0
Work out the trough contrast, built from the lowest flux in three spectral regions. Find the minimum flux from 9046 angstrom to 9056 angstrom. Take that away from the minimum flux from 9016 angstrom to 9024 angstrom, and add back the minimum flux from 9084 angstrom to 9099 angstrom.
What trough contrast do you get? 1.53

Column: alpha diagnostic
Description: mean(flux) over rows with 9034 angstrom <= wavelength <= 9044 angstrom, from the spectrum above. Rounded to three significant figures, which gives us 1.79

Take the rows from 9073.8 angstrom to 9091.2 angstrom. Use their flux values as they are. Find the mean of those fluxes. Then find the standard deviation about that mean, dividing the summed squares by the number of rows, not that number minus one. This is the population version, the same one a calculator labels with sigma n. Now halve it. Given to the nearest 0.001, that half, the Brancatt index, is 0.020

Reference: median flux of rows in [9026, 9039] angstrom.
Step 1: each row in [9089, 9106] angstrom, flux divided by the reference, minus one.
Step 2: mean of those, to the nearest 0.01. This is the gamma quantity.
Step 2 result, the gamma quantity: -0.16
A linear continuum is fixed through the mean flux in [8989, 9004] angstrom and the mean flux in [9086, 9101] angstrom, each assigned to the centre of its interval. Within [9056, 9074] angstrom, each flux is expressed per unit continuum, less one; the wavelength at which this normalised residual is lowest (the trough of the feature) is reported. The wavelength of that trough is 9060.0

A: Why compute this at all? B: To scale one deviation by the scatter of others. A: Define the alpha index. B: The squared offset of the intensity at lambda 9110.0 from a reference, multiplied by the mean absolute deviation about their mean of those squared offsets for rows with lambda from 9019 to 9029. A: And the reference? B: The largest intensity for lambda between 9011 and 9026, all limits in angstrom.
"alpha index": 0.0038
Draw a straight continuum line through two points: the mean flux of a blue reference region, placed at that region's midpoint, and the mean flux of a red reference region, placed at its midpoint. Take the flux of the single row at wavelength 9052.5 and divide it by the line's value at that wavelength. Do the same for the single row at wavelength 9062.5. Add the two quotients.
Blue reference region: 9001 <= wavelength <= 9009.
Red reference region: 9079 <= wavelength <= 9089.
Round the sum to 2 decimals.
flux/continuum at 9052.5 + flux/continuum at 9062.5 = 2.05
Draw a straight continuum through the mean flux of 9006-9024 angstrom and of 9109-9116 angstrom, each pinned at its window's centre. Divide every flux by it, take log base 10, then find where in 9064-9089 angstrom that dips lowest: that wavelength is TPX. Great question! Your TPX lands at 9080.0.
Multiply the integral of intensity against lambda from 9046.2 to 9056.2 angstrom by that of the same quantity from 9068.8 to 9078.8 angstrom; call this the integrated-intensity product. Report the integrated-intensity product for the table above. 307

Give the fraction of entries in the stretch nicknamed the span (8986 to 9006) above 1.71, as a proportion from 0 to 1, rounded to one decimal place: 1.0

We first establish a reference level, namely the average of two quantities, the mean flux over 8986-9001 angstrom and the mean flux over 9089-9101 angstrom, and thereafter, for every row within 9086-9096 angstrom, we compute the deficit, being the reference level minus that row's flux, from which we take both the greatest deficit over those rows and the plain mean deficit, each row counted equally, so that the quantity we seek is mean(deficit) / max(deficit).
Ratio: 0.9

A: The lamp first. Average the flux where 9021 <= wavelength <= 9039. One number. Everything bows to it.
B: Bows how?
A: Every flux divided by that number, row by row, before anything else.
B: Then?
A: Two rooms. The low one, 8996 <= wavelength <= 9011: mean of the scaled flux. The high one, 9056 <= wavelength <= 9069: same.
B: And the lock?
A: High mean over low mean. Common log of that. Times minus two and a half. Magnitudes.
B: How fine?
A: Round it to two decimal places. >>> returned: 0.11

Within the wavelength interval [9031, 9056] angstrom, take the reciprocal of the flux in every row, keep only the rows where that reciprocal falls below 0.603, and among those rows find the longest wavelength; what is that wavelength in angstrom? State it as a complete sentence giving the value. 9055.0 angstrom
